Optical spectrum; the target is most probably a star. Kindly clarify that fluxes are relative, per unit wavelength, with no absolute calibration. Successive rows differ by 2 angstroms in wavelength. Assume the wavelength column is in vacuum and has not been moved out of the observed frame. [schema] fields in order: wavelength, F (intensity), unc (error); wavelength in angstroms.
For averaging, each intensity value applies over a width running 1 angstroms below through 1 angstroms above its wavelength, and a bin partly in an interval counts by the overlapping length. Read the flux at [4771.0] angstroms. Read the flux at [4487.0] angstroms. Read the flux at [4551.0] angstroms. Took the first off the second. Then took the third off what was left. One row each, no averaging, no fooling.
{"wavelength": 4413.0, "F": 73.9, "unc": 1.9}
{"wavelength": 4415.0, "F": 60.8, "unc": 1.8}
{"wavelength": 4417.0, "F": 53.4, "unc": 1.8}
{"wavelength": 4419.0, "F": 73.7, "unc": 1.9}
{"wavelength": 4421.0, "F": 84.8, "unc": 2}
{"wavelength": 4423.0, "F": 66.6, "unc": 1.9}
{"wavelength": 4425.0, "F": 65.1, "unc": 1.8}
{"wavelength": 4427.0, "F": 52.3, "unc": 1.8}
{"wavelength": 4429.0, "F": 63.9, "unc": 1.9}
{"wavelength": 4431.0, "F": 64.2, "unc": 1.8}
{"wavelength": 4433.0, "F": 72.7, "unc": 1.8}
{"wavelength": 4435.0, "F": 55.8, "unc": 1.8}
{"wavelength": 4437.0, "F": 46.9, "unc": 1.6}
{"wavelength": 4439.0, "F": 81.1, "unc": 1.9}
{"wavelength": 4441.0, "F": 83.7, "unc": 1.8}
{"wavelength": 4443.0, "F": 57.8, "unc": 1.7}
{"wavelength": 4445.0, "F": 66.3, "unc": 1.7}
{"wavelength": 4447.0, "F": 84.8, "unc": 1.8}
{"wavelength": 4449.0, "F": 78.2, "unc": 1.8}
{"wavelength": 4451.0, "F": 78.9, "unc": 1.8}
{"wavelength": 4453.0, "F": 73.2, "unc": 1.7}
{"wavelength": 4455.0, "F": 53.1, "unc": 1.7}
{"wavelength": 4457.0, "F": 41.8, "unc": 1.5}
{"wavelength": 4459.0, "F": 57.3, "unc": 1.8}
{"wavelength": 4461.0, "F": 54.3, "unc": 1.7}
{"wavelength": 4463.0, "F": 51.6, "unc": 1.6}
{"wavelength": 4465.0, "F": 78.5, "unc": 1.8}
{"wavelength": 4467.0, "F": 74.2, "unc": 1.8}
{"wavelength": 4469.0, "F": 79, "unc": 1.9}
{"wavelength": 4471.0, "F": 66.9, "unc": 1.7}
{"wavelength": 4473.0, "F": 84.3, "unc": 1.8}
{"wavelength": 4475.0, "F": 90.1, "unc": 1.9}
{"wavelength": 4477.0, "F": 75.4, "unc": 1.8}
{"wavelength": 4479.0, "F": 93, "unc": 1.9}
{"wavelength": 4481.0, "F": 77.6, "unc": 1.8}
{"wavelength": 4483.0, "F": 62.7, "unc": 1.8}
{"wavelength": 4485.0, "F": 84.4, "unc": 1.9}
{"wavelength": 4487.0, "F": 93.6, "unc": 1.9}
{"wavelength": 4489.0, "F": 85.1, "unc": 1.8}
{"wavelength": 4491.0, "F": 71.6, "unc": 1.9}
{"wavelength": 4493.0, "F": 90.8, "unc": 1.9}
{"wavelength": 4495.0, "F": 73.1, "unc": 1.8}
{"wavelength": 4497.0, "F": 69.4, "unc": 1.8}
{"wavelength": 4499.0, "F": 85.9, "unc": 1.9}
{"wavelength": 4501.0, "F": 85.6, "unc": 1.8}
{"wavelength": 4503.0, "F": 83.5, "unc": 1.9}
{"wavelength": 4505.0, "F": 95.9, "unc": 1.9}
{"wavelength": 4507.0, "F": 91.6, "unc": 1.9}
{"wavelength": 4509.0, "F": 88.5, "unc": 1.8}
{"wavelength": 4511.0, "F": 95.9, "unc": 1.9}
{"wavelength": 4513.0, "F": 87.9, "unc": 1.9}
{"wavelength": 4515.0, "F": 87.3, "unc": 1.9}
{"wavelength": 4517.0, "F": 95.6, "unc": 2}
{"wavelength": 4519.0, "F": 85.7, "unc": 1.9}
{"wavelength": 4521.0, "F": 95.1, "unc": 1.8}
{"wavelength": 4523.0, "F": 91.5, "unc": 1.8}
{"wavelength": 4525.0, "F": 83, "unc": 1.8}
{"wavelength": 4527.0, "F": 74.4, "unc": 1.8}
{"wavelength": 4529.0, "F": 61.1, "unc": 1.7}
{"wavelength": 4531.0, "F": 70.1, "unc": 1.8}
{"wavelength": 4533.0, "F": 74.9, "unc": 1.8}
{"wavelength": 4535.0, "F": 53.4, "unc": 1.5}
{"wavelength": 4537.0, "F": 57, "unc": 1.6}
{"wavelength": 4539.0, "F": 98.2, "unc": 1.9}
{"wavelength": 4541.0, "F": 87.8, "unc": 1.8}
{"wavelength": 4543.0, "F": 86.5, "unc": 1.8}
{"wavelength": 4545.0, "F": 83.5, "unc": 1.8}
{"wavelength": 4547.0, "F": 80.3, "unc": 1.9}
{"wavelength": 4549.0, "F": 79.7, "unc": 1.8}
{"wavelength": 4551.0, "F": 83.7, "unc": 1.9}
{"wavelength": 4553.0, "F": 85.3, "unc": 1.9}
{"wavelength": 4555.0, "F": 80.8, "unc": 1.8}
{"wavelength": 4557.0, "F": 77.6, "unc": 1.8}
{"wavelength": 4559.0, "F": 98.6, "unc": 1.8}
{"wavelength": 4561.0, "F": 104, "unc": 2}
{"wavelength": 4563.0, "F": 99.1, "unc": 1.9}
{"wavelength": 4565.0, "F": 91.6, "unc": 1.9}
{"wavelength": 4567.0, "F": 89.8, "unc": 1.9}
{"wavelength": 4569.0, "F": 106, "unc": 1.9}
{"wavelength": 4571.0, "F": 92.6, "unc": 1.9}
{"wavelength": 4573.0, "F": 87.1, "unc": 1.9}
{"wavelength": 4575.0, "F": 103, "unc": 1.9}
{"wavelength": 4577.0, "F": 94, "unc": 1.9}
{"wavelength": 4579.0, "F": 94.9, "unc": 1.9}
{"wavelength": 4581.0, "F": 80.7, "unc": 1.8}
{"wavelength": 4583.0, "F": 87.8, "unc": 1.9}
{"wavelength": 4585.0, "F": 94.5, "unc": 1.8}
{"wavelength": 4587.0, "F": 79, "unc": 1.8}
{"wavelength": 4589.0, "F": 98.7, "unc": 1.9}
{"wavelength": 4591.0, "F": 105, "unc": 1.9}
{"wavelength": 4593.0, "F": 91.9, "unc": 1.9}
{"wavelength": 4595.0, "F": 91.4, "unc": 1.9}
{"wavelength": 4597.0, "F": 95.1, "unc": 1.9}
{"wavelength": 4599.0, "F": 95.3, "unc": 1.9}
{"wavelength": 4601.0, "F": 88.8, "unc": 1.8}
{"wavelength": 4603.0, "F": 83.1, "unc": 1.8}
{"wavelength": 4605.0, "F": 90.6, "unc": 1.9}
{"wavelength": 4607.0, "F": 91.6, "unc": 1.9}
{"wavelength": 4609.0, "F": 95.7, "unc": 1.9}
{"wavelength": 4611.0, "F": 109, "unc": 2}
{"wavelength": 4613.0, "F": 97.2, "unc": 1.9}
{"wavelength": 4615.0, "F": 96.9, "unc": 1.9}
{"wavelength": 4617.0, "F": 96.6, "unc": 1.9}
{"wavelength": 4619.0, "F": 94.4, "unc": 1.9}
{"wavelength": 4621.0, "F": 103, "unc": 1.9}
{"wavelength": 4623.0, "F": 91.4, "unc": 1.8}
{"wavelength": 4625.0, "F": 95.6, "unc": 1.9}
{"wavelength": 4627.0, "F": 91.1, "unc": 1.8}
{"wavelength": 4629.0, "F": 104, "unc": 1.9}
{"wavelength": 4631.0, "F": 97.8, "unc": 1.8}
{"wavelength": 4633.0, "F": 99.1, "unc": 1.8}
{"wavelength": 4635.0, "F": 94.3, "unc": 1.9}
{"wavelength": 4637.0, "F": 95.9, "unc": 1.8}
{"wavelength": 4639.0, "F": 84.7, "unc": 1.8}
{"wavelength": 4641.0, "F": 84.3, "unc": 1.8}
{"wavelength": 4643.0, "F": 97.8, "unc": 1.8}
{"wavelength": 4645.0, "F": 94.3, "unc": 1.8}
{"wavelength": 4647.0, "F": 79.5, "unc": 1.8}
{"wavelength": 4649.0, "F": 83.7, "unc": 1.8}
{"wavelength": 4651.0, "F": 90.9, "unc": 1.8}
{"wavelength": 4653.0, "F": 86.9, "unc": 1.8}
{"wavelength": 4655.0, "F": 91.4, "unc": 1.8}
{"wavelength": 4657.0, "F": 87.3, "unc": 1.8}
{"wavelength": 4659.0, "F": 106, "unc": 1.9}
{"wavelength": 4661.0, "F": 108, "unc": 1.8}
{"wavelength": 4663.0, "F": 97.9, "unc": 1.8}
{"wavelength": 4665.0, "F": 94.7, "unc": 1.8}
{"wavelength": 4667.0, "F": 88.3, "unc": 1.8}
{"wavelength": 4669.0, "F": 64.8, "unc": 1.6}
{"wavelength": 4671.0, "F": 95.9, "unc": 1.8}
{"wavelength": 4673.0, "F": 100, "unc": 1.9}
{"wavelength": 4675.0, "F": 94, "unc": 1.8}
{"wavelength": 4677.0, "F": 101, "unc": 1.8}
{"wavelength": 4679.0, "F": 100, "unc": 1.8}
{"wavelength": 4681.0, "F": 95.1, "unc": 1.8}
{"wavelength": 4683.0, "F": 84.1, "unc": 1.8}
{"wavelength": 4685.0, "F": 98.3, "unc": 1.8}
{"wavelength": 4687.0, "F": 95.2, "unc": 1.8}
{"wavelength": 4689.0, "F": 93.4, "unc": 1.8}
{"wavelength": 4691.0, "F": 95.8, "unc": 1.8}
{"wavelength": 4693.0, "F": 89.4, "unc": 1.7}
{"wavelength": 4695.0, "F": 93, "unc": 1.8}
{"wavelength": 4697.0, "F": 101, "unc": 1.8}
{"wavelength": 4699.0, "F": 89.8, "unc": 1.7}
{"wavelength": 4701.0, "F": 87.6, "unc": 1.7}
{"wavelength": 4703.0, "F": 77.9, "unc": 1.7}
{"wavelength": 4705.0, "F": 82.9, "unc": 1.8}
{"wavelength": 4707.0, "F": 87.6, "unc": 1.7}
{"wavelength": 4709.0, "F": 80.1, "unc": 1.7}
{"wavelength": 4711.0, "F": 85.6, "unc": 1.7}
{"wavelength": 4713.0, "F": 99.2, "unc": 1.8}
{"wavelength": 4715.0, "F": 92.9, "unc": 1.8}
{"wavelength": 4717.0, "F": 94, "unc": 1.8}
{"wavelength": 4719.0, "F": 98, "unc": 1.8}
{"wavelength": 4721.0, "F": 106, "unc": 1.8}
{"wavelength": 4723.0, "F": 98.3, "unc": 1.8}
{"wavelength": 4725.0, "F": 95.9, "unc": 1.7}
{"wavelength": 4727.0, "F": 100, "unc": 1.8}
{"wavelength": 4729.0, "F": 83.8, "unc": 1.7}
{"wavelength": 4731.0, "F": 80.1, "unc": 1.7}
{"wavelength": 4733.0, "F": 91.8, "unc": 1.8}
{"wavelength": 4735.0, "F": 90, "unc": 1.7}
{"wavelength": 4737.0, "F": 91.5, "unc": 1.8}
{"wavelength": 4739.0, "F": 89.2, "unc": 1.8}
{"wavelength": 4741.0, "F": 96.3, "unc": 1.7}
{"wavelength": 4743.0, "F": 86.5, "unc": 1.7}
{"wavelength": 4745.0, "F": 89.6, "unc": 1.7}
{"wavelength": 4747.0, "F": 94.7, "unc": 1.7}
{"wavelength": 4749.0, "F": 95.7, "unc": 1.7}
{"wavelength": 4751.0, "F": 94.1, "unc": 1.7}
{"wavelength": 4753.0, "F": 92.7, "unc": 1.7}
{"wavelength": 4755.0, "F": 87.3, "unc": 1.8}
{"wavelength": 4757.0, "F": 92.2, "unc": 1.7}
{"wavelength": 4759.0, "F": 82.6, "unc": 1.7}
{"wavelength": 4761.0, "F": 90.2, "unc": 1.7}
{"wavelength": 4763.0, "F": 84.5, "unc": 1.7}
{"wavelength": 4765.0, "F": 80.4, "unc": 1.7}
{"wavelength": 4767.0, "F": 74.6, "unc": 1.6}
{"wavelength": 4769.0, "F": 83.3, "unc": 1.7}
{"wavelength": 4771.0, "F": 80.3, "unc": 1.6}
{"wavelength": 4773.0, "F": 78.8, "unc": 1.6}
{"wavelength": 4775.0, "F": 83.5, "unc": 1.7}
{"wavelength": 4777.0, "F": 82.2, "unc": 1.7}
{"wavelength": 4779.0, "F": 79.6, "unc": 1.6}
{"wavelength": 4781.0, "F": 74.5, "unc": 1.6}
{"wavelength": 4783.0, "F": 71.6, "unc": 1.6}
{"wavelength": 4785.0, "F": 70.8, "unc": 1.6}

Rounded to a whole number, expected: -70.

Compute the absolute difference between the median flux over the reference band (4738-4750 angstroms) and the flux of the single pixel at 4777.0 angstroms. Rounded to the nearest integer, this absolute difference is 10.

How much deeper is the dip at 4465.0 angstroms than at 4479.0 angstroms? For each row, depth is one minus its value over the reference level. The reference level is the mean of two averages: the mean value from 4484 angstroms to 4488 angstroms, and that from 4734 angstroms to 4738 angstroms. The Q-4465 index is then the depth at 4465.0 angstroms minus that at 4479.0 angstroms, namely 0.2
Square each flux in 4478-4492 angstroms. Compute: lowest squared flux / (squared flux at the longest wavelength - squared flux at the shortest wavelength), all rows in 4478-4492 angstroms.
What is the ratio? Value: -1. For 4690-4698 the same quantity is 8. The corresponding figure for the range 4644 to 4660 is 3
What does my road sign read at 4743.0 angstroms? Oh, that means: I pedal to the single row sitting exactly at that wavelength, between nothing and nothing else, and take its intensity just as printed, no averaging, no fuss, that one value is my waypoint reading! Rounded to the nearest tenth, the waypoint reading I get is 86.5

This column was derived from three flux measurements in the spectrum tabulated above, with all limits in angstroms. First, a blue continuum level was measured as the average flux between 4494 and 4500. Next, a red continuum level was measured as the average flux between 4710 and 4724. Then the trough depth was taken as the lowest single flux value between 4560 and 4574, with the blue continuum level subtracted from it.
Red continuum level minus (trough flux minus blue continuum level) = 85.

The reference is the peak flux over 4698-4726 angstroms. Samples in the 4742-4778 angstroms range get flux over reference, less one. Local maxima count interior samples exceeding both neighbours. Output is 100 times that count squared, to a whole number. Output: 2500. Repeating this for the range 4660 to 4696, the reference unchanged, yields 1600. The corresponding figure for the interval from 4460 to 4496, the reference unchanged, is 3600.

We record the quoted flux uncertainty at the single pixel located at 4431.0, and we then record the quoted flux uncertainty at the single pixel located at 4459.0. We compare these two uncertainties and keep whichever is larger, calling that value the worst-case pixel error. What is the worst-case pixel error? 1.80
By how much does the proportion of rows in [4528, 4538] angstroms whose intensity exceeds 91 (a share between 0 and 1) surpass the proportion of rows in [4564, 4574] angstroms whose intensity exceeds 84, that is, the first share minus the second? -1.00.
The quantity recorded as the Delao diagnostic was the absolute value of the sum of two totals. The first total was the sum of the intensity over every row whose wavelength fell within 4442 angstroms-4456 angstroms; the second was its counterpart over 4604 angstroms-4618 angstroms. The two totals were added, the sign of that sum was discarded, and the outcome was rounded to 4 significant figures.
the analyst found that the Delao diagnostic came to 1170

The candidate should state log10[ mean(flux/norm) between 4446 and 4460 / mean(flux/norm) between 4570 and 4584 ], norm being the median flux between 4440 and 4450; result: -0.14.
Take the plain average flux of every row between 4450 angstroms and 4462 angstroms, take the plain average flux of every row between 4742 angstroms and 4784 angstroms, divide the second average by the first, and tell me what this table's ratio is 1.42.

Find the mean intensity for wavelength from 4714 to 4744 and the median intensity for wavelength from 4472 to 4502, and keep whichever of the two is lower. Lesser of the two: 84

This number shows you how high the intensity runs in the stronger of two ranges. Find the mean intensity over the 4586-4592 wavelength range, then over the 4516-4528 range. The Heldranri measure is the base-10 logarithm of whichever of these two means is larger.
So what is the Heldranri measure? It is 1.97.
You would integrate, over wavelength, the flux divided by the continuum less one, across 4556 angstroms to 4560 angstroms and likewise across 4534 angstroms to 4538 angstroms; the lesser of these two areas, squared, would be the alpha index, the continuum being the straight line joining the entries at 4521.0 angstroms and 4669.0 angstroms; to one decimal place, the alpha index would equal 2.6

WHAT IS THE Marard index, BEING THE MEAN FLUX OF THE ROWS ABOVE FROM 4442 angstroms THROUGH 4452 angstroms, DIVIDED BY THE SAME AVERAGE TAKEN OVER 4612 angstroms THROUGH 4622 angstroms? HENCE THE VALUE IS 0.75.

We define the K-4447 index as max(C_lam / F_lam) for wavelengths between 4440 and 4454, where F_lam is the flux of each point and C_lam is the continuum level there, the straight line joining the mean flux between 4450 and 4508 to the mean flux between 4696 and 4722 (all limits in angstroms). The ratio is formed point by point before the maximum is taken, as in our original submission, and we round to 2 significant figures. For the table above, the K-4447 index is 1.3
